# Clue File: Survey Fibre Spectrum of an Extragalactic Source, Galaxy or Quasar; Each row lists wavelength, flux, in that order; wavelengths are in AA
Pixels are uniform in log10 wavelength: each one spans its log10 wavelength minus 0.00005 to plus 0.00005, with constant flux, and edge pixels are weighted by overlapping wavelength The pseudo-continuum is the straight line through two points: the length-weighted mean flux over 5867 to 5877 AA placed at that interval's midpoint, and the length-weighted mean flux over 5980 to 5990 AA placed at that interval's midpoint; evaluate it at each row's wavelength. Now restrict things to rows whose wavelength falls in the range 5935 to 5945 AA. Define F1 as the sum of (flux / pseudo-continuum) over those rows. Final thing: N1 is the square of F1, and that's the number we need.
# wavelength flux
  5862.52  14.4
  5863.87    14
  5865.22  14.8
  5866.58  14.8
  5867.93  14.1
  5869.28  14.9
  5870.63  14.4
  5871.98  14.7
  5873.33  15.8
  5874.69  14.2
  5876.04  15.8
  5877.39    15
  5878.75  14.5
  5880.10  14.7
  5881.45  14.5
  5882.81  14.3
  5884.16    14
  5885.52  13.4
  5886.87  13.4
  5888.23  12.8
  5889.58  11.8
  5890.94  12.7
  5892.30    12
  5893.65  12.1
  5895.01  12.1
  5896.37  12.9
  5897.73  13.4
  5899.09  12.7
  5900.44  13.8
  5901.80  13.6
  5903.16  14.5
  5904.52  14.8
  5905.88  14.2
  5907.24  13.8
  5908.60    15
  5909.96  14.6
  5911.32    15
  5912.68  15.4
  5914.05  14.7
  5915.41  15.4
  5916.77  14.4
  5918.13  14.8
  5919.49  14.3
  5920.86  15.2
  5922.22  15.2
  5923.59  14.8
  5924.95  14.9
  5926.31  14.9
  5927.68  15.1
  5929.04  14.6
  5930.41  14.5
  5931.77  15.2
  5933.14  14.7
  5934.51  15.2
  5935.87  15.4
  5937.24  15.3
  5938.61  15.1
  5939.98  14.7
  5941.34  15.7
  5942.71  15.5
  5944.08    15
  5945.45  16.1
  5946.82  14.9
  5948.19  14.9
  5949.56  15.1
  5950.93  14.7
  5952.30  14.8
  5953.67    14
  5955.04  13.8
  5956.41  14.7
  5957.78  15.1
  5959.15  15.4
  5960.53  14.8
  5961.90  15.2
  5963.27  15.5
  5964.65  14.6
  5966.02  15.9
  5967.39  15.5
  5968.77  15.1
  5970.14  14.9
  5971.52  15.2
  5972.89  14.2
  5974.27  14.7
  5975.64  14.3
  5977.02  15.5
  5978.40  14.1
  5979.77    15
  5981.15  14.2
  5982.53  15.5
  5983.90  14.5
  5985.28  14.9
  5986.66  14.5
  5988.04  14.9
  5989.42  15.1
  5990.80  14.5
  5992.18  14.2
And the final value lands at 52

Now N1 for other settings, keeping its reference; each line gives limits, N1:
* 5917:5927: 49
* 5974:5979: 16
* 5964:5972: 38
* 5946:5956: 48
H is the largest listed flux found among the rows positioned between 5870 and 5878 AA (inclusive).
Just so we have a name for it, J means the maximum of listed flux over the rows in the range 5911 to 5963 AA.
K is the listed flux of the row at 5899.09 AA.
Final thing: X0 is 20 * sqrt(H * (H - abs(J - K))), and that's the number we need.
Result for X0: 280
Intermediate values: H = 15.8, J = 16.1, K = 12.7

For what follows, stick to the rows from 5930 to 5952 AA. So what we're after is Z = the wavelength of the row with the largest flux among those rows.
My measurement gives 5945.45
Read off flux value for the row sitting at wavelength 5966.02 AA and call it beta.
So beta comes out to 15.9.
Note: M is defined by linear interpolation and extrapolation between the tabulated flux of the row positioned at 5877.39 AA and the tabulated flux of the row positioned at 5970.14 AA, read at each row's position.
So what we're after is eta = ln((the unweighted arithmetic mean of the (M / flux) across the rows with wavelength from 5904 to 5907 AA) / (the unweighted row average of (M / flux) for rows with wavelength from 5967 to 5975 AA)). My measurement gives 0.03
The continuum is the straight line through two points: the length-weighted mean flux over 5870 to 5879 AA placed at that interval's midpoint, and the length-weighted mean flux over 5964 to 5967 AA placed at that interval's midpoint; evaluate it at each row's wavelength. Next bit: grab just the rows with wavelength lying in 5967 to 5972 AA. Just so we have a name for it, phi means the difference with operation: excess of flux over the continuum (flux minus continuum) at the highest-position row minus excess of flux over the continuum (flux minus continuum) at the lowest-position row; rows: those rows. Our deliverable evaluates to -0.3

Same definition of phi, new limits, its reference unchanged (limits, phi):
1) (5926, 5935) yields 0.3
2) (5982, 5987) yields -1.0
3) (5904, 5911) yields -0.2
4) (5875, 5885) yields -1.8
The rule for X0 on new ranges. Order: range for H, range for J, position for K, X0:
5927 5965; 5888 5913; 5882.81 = 311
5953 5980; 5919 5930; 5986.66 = 311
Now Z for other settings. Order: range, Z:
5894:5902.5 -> 5900.44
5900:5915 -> 5912.68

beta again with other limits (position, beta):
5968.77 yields 15.1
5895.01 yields 12.1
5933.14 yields 14.7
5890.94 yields 12.7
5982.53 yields 15.5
